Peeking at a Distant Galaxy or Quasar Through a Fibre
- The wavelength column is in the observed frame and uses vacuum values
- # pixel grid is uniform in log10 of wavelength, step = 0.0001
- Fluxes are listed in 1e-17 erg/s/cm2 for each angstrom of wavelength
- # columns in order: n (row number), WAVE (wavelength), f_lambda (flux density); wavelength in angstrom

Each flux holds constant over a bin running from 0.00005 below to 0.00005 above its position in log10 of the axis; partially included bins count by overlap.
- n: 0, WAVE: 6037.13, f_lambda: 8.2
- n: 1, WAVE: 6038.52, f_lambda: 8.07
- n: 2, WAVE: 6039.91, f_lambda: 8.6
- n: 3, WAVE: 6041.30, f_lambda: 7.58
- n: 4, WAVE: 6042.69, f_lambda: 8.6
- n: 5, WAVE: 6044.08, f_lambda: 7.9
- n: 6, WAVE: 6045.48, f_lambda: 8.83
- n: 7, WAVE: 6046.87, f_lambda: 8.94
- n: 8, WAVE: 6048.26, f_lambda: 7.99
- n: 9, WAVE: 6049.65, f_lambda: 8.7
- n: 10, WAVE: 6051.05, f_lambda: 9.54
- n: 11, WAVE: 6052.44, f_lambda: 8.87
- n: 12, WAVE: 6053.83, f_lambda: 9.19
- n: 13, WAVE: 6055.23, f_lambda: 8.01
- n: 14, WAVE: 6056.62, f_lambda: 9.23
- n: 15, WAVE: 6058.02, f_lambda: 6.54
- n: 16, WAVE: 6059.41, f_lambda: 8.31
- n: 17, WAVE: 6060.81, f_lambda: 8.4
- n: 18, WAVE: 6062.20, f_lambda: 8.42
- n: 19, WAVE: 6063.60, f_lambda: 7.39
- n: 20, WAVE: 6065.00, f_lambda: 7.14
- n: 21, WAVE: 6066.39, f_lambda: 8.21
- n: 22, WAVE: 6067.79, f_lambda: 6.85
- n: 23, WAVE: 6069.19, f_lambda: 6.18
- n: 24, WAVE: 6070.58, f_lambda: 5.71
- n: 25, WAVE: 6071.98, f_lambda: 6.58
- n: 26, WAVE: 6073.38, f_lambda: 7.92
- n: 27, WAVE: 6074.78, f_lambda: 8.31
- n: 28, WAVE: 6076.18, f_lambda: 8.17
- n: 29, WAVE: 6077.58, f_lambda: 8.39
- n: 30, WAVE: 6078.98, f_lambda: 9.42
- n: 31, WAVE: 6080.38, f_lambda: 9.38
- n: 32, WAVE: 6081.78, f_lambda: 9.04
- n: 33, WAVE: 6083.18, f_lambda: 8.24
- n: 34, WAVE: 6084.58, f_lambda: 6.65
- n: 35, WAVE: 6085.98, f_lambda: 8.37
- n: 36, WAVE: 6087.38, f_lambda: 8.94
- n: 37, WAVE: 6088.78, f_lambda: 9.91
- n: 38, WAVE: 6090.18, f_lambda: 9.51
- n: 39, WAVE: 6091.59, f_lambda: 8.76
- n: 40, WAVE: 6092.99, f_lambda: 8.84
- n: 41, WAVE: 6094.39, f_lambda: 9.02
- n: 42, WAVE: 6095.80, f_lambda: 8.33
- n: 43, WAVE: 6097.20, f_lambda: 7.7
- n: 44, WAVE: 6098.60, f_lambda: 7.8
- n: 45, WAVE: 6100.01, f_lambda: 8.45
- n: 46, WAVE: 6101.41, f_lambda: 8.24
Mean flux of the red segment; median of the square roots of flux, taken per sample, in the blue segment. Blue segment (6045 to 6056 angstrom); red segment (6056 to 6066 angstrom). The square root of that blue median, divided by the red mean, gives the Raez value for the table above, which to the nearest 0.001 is 0.218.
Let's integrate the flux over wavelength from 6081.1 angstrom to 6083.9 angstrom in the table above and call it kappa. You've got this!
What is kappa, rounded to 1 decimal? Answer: 24.2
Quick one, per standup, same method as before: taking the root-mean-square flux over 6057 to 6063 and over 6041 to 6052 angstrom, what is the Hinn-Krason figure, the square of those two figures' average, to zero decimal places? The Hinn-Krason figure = 68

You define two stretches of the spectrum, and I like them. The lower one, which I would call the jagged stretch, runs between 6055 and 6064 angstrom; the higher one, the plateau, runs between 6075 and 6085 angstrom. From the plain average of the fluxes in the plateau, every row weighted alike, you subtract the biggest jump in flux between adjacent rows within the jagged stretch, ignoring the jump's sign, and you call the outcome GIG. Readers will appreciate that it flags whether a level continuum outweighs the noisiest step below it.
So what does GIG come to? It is 5.8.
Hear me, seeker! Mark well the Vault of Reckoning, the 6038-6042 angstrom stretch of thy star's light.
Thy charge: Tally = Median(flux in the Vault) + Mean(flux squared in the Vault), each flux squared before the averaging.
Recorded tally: 74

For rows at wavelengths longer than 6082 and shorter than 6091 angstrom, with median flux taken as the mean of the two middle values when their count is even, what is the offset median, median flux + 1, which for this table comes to 9.7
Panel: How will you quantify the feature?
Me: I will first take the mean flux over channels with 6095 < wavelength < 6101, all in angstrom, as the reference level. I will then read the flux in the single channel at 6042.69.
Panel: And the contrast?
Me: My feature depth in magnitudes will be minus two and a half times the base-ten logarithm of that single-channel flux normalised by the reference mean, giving -0.07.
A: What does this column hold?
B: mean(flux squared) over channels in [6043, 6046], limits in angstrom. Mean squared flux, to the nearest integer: 70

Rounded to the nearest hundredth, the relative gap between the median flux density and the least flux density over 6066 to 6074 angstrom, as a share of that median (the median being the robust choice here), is 0.15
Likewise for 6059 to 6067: 0.14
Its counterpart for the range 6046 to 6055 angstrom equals 0.10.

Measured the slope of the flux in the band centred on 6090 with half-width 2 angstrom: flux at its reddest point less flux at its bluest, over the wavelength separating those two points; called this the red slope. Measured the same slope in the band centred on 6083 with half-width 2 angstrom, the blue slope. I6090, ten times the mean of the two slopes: -6.31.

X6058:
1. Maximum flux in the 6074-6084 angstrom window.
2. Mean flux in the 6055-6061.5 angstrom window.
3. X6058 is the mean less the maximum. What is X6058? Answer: -1.3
